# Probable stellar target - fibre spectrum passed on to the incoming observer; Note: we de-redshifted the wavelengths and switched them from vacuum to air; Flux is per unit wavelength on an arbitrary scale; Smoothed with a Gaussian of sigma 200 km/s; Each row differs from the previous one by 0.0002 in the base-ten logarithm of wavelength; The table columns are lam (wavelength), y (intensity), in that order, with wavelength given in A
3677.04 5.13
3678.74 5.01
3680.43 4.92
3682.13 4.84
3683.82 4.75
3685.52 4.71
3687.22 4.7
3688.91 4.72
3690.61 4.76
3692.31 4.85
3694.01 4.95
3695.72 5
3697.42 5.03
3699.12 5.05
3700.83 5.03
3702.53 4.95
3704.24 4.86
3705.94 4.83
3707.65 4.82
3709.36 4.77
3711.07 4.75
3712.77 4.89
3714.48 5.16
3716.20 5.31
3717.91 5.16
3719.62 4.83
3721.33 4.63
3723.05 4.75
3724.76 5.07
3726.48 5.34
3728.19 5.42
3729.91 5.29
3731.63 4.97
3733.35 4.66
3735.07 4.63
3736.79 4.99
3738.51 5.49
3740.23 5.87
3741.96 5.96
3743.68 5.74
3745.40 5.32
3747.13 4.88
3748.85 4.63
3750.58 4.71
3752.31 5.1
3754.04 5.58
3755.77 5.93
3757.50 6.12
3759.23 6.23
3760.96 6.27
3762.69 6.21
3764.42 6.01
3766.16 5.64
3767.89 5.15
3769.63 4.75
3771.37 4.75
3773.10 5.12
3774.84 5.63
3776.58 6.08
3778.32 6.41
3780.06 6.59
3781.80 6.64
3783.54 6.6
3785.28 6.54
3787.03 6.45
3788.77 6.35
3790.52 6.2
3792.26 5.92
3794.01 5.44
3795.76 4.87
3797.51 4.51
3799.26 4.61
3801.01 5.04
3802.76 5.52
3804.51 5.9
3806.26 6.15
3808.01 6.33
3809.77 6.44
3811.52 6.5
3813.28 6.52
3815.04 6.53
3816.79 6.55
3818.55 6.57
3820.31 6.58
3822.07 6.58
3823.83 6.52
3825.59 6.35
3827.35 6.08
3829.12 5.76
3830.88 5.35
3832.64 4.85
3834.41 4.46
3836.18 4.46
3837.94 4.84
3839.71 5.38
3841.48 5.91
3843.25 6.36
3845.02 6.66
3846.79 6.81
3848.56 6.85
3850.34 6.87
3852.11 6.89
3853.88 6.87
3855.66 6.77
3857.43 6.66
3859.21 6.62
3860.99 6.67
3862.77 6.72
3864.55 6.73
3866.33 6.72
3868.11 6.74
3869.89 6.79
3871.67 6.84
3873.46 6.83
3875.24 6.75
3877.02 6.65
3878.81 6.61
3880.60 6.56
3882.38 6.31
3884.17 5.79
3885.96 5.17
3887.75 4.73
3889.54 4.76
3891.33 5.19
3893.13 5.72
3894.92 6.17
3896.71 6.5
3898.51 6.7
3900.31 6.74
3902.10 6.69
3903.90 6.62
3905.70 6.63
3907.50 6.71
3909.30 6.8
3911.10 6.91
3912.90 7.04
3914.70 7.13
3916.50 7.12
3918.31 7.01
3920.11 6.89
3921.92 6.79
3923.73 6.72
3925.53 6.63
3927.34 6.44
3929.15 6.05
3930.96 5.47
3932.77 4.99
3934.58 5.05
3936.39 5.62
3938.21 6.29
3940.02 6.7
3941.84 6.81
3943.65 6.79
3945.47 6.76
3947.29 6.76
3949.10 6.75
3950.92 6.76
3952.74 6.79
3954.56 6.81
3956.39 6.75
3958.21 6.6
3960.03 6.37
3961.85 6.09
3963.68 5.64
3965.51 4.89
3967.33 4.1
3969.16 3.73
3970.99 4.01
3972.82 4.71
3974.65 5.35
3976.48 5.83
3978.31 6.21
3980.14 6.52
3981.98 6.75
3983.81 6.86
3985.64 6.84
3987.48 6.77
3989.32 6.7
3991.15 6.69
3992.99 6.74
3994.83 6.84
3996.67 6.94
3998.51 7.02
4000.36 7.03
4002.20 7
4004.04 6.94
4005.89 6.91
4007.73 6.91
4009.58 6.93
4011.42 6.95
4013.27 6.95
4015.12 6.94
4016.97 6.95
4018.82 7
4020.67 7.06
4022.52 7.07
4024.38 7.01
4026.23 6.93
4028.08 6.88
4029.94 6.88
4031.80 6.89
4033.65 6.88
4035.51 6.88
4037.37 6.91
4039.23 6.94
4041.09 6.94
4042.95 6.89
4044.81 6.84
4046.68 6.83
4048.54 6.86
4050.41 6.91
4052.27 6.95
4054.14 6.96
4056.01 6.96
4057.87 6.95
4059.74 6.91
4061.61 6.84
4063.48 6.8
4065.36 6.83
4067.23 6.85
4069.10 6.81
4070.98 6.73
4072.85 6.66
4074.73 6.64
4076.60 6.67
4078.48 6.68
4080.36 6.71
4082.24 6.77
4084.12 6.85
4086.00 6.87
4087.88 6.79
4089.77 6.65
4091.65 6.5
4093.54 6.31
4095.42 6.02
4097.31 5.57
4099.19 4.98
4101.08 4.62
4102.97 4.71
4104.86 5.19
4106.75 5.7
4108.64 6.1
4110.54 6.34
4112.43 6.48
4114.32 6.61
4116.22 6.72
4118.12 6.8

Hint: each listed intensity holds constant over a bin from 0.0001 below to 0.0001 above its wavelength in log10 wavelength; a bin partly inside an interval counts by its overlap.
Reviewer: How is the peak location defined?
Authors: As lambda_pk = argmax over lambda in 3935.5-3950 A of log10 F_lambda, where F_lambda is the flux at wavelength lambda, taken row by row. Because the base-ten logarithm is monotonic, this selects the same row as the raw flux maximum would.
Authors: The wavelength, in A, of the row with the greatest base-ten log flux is 3941.84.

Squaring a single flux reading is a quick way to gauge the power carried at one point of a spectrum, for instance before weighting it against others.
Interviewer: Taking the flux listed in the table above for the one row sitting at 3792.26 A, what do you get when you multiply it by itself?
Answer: 35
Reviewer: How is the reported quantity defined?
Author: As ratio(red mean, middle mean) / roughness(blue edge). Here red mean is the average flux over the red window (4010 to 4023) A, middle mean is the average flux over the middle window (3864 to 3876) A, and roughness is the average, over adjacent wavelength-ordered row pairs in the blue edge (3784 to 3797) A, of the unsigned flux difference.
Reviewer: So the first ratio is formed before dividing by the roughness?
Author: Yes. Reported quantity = 3.7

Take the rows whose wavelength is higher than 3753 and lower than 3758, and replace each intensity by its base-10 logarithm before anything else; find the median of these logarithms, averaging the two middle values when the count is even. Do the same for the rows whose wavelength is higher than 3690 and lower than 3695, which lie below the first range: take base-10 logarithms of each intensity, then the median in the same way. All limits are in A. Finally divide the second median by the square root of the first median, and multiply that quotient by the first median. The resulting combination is 0.603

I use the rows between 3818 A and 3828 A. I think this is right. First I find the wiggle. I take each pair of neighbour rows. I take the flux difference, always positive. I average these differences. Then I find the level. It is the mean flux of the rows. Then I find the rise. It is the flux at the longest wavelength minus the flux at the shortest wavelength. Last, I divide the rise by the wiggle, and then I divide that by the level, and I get -0.7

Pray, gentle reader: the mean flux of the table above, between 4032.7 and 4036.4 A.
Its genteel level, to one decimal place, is 6.9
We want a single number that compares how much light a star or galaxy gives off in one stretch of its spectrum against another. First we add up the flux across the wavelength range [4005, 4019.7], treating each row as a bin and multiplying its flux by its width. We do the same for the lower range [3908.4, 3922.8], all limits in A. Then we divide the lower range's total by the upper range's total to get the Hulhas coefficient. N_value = 0.98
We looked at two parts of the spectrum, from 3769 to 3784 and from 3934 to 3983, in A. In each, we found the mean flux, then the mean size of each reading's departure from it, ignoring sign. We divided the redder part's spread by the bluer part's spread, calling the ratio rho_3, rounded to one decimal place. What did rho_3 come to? 1.2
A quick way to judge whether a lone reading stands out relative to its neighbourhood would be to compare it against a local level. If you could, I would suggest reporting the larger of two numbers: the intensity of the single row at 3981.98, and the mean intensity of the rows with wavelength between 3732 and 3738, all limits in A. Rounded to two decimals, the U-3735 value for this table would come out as 6.75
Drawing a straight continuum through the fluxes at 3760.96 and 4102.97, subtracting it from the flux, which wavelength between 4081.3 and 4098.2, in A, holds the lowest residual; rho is 4097.31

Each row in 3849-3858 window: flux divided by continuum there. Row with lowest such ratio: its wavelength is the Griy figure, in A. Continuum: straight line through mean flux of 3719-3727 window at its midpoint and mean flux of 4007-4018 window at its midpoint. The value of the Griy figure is 3857.43 A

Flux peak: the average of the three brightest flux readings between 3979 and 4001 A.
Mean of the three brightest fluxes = 7.00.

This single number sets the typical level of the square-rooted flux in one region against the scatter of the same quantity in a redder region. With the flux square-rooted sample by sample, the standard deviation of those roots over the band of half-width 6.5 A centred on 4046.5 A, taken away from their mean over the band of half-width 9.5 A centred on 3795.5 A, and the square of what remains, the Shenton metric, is 5.5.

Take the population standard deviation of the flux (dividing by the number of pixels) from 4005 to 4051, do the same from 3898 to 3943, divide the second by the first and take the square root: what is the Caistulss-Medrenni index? 3.2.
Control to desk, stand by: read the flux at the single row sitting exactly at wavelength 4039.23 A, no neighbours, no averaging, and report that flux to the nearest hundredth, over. 6.94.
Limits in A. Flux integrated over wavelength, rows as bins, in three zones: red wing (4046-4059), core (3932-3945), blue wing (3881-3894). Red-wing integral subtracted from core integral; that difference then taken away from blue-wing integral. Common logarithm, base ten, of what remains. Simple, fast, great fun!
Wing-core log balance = 1.91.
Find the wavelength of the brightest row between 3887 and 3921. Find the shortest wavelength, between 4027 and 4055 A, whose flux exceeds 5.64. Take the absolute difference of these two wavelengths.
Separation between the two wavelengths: 113.4 A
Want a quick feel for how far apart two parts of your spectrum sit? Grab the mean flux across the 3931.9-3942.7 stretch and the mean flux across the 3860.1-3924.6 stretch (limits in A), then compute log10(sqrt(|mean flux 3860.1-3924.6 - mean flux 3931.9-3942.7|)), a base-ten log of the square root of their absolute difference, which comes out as -0.12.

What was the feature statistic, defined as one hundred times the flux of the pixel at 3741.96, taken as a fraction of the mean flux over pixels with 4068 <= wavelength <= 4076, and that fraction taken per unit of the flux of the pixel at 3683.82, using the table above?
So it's 18.7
